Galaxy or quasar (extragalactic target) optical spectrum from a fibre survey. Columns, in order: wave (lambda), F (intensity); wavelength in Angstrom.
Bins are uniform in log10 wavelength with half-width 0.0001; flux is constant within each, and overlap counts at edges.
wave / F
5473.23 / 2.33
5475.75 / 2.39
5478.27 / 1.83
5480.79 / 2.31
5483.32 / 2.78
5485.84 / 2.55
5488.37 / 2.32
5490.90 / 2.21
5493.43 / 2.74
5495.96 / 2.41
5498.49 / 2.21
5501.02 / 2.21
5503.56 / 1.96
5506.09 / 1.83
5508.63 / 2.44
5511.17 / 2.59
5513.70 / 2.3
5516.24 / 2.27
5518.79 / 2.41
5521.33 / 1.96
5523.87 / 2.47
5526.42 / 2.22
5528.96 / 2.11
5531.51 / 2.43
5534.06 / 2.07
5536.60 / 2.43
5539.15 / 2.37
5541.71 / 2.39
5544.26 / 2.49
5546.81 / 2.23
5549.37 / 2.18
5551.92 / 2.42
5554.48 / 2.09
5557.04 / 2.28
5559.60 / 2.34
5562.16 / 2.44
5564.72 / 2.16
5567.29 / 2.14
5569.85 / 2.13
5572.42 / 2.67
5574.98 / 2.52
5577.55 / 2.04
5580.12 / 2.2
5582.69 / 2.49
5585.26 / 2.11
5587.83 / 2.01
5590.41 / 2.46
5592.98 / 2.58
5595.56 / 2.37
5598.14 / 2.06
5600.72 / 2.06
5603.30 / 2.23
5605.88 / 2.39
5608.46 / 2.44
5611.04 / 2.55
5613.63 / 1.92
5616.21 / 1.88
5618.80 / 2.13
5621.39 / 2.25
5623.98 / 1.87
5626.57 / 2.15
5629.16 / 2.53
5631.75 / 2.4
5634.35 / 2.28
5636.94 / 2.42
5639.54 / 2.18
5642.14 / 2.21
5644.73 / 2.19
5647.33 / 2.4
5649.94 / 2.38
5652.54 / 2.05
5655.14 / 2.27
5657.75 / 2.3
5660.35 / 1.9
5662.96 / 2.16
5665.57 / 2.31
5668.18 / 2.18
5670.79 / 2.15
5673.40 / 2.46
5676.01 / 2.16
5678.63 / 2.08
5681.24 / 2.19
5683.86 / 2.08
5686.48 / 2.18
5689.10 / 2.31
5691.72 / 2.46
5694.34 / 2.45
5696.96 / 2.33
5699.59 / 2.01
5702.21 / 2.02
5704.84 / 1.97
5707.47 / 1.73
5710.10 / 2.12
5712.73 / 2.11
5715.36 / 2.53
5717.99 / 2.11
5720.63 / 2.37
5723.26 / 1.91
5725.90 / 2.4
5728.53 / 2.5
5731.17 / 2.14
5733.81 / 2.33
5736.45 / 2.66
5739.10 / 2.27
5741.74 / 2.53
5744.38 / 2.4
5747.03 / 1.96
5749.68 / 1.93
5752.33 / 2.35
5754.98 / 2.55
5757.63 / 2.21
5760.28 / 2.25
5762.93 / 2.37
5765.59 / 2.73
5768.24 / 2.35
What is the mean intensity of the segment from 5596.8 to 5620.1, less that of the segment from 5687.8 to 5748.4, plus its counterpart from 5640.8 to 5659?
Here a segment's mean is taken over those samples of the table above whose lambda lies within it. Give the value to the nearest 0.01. 2.20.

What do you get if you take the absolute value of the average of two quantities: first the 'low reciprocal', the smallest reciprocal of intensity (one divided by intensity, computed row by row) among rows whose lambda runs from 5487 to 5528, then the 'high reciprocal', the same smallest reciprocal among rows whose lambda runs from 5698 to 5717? 0.380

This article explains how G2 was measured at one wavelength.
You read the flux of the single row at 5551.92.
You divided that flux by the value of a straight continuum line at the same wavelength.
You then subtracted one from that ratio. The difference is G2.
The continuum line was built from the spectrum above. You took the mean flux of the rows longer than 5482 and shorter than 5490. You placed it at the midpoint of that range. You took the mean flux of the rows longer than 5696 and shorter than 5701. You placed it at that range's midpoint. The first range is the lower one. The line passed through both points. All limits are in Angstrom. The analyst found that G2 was 0.00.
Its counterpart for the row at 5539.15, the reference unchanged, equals -0.03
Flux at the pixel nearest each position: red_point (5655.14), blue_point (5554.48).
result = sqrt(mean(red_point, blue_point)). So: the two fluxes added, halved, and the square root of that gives 1.48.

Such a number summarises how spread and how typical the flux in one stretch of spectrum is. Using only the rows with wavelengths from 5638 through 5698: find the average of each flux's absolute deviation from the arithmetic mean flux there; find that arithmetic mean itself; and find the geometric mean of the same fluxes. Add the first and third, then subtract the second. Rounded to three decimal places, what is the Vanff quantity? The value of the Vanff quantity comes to 0.111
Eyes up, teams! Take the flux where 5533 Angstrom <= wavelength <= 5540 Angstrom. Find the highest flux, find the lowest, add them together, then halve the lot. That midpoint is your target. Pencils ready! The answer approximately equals 2.25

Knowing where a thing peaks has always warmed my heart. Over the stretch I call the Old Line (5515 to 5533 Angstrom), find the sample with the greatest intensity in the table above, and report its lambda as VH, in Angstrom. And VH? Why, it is 5523.87 Angstrom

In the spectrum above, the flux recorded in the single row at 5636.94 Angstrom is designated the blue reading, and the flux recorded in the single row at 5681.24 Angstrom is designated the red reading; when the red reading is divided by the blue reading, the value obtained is 0.90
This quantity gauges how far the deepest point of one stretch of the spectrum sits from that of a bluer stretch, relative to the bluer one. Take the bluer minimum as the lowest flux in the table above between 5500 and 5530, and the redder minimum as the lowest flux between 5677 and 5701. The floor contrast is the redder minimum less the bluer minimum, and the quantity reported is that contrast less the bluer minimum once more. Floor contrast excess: -1.65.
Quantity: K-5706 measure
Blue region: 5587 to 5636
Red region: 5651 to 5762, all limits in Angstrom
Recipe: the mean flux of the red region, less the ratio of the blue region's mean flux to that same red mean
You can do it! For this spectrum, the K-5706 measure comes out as 1.22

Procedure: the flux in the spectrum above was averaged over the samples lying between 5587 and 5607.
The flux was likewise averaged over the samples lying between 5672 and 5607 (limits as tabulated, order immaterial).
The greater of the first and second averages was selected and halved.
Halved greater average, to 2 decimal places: 1.14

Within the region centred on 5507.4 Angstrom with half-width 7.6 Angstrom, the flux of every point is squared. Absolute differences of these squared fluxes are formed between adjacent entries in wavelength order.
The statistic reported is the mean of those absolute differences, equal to 1.26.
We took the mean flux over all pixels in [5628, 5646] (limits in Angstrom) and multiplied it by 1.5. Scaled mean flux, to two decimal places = 3.47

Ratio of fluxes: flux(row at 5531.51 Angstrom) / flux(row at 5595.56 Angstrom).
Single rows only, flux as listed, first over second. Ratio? 1.03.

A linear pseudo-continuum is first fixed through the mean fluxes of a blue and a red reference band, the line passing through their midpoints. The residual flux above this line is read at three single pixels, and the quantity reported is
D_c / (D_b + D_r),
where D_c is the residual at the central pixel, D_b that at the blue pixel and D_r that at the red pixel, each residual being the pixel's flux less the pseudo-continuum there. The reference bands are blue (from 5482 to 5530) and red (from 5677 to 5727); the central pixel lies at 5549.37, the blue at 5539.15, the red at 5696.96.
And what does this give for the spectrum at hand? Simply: -0.46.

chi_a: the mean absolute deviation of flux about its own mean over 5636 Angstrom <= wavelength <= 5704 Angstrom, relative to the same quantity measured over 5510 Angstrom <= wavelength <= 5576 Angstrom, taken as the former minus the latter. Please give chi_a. -0.022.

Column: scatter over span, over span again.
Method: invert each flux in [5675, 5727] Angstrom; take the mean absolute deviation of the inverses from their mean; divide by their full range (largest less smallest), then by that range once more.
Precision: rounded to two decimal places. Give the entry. 1.04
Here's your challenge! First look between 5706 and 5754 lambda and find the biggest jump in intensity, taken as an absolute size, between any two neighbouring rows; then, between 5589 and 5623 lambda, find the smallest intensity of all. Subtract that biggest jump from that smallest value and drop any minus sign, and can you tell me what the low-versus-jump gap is 1.39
